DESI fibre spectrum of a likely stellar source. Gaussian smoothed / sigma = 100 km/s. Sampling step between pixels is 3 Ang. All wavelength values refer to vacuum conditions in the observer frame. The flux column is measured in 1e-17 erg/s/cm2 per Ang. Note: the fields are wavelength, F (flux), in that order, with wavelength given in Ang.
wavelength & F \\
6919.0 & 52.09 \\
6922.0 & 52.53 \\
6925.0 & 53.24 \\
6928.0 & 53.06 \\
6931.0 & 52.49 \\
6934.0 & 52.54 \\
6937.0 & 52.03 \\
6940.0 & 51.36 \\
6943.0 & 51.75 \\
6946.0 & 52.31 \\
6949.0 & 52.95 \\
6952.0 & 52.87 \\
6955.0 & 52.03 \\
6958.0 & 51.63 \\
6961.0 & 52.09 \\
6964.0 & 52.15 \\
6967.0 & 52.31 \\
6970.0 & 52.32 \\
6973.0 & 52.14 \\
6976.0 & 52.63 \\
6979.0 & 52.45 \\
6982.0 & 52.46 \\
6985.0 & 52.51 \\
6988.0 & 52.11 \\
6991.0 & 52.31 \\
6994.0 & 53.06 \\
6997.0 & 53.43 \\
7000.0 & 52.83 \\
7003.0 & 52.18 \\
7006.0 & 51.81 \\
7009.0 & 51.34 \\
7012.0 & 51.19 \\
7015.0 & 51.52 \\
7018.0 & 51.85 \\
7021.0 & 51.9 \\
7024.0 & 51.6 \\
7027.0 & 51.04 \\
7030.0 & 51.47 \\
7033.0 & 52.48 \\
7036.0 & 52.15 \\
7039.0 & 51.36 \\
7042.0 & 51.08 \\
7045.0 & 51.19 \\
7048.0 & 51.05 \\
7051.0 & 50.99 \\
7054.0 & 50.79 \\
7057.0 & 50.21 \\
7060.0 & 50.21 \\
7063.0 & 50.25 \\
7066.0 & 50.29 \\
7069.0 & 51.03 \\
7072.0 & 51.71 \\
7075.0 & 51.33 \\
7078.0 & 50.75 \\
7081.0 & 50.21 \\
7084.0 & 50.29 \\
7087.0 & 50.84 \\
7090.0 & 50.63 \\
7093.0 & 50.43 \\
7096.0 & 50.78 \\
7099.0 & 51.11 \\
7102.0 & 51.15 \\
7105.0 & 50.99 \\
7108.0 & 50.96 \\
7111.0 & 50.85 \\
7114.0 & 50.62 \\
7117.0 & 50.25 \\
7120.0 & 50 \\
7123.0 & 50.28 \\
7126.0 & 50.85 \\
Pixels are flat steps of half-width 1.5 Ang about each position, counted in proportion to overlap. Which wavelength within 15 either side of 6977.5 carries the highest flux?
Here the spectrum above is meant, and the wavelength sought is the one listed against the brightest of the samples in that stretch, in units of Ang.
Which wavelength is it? 6976.0 Ang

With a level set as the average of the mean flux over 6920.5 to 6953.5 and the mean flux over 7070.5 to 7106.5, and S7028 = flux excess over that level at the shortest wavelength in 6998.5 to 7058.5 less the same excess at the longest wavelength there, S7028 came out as 2.6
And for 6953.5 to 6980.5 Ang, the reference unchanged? -0.4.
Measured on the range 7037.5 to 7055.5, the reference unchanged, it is 0.6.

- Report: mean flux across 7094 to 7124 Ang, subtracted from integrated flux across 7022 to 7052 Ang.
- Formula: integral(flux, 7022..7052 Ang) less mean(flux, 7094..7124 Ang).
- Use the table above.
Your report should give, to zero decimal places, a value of 1493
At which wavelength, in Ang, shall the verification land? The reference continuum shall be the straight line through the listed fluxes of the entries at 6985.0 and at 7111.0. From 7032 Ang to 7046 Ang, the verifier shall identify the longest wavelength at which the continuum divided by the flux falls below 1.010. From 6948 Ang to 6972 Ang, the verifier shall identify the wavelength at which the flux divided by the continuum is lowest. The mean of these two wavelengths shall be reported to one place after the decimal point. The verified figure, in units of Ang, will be 6998.5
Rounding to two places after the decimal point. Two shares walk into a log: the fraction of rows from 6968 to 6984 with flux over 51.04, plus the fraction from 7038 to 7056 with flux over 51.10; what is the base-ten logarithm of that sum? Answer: 0.12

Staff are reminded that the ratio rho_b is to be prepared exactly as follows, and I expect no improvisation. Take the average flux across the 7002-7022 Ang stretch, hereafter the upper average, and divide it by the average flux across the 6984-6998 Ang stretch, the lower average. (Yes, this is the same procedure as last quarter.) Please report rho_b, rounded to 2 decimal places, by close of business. 0.98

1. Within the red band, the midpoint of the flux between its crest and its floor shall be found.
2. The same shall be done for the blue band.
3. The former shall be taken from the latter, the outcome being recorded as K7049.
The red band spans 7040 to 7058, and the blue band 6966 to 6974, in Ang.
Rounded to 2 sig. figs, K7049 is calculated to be 1.5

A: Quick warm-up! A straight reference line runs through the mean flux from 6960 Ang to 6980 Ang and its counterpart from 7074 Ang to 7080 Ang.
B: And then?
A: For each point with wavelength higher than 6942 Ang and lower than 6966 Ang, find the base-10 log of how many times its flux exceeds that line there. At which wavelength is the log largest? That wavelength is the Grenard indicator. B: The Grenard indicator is 6949.0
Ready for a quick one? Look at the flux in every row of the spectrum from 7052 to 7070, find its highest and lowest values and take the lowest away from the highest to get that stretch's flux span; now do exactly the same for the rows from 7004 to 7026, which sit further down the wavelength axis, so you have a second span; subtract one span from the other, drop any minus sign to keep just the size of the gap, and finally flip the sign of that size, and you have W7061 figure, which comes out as -0.1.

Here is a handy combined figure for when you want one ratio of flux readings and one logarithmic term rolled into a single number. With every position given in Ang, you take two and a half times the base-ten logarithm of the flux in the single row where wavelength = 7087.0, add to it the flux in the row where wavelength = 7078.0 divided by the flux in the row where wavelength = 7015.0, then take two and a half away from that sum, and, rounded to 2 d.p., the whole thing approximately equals 2.75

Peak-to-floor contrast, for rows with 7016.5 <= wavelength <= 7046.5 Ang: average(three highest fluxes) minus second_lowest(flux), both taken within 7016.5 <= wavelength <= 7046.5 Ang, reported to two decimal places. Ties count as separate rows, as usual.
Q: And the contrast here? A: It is 1.10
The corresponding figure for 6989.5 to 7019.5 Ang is 1.77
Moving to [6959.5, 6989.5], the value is 0.42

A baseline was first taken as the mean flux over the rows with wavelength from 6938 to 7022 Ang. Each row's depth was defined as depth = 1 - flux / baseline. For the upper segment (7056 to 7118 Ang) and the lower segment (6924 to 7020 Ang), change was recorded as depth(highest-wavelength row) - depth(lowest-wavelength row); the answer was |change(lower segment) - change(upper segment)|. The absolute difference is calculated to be 0.027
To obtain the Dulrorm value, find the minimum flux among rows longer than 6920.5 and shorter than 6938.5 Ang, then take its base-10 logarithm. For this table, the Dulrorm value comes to 1.72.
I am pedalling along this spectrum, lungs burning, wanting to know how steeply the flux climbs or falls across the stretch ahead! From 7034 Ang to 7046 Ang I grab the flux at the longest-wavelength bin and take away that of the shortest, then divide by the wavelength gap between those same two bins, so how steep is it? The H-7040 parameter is -0.11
